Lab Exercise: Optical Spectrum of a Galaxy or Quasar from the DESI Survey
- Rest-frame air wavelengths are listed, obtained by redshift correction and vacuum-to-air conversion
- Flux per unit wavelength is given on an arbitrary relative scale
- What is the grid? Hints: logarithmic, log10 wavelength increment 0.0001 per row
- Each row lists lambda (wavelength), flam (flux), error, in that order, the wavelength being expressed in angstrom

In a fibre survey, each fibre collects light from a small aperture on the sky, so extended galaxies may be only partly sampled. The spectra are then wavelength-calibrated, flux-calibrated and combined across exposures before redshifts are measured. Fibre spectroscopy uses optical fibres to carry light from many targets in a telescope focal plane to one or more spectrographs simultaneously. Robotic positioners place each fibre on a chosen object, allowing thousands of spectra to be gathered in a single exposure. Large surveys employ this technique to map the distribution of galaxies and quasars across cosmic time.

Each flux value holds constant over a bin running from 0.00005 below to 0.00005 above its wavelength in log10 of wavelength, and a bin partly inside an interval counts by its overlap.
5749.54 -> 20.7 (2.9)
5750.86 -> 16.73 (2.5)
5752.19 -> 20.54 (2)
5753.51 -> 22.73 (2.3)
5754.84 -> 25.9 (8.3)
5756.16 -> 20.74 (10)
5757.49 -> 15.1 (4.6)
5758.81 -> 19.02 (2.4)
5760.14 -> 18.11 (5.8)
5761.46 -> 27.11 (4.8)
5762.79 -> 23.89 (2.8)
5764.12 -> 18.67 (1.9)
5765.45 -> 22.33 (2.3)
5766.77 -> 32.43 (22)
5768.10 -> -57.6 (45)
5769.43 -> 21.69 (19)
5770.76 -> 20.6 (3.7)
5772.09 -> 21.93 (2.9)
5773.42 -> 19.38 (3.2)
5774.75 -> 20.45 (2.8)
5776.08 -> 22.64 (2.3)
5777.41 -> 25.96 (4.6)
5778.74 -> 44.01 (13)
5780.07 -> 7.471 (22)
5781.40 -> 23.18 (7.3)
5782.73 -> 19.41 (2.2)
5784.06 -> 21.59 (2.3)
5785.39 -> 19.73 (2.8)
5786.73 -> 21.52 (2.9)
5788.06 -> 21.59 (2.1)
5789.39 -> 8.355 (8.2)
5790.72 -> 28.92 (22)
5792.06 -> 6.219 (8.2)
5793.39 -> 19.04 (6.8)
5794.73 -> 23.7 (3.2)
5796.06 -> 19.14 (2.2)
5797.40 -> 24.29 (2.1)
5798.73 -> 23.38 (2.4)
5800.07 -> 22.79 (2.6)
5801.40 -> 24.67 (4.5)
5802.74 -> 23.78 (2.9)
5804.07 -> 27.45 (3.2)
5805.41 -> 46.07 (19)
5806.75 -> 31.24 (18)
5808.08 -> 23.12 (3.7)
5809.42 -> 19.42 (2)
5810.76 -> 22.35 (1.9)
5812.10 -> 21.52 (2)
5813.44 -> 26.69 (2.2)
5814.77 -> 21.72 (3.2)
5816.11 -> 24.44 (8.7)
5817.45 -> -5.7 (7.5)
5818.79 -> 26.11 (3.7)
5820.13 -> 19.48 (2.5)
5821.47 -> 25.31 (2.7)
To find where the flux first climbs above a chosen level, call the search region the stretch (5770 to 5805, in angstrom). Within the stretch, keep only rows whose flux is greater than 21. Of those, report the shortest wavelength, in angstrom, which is 5772.09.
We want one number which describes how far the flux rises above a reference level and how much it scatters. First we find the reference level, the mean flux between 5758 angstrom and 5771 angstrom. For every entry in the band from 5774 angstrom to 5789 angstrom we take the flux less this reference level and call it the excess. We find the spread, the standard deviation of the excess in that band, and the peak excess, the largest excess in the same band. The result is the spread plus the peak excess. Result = 38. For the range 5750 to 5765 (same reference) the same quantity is 16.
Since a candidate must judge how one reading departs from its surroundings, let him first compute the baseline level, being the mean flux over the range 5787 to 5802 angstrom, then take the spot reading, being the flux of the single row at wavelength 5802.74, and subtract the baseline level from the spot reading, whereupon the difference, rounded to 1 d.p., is 3.6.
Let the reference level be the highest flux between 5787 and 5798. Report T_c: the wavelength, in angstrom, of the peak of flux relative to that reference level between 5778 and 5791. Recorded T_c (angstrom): 5778.74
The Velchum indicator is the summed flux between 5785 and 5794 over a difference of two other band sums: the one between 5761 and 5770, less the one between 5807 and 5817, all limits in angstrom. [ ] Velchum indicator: -1.8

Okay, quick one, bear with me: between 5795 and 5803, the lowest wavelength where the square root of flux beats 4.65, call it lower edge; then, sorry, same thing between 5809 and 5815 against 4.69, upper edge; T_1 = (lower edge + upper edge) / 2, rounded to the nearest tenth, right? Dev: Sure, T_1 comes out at 5804.1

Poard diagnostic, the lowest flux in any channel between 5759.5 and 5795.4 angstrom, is -57.6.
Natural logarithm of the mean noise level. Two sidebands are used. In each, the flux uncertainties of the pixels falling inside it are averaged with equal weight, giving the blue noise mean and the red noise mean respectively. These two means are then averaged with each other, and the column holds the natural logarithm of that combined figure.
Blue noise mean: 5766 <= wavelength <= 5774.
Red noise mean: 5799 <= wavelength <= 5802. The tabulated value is 2.3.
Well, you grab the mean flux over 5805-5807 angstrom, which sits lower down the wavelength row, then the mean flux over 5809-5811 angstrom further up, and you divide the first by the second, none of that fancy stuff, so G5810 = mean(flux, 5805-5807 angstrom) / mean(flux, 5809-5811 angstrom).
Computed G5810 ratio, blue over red 1.9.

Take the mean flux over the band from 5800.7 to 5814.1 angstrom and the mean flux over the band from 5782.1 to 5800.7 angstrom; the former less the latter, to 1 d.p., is 6.7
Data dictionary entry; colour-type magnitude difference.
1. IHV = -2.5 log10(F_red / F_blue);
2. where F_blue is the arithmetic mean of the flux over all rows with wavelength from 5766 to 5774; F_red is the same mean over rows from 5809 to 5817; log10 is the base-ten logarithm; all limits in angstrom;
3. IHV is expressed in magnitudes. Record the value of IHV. -0.9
